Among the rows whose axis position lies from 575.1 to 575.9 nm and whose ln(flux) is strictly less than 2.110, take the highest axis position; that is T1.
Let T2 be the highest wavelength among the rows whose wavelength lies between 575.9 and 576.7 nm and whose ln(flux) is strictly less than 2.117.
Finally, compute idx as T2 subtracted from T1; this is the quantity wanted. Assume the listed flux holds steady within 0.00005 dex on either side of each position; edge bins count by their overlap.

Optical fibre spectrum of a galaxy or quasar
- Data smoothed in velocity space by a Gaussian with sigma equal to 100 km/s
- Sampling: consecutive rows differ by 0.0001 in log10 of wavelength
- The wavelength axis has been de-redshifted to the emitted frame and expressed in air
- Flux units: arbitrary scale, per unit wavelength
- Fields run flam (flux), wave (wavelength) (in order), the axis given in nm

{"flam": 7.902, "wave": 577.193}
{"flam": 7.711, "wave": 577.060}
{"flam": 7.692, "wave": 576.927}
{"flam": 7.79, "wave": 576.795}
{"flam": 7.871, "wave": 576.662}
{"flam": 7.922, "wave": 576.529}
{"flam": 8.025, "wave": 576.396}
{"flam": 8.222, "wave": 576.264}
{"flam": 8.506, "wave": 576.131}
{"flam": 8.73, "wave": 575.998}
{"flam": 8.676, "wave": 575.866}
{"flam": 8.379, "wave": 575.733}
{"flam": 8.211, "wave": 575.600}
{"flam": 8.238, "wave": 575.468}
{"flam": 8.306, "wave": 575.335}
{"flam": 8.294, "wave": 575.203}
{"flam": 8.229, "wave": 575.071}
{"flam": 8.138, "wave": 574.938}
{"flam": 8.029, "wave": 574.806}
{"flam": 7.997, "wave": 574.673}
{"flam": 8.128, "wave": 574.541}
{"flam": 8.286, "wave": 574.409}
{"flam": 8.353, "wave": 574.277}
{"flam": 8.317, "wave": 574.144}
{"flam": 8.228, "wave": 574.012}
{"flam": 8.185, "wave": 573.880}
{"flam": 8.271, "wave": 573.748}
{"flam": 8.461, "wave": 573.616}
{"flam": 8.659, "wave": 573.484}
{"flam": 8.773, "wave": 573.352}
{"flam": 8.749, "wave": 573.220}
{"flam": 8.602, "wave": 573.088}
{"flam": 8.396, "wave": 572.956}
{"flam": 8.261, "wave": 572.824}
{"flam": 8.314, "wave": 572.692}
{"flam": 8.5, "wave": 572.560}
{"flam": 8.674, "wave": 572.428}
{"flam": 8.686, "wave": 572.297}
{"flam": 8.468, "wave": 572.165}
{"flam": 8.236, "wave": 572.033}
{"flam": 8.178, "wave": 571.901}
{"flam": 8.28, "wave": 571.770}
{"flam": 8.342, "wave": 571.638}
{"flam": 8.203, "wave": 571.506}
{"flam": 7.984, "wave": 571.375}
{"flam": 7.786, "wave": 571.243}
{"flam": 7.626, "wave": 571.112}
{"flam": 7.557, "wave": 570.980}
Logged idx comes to -1.06 nm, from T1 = 575.600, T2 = 576.662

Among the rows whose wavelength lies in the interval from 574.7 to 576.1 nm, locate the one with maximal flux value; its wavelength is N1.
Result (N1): 575.998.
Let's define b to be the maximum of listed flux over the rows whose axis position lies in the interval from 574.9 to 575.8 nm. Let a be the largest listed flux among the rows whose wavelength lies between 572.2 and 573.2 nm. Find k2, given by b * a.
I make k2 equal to 73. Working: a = 8.686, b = 8.379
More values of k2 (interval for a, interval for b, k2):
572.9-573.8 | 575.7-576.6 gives 77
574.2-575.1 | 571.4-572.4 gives 73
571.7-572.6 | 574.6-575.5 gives 72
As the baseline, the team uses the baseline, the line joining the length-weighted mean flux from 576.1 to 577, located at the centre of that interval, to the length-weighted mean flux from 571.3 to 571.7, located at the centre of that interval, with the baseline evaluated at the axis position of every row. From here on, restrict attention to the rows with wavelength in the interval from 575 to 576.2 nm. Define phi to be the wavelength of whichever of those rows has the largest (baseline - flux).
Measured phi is 575.071 nm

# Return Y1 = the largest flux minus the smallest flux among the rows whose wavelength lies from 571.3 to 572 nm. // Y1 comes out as 0.36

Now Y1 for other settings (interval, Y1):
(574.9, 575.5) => 0.17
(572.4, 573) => 0.41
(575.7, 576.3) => 0.51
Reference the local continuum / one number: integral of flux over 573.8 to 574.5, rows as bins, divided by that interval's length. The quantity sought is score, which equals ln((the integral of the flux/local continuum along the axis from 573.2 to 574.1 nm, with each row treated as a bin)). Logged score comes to -0.08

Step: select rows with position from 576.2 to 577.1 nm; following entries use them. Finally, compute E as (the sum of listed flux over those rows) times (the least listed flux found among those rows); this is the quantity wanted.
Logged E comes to 425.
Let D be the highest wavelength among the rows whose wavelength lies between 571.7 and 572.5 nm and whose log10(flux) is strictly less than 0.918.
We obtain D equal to 572.033 nm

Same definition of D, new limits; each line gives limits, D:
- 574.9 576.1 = 575.600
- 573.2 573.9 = 573.880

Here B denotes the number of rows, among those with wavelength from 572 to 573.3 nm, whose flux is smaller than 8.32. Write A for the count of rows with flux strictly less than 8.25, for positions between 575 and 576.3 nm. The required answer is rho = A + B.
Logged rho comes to 7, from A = 4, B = 3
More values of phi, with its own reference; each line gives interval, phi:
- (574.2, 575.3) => 574.673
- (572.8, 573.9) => 573.880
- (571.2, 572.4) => 571.243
